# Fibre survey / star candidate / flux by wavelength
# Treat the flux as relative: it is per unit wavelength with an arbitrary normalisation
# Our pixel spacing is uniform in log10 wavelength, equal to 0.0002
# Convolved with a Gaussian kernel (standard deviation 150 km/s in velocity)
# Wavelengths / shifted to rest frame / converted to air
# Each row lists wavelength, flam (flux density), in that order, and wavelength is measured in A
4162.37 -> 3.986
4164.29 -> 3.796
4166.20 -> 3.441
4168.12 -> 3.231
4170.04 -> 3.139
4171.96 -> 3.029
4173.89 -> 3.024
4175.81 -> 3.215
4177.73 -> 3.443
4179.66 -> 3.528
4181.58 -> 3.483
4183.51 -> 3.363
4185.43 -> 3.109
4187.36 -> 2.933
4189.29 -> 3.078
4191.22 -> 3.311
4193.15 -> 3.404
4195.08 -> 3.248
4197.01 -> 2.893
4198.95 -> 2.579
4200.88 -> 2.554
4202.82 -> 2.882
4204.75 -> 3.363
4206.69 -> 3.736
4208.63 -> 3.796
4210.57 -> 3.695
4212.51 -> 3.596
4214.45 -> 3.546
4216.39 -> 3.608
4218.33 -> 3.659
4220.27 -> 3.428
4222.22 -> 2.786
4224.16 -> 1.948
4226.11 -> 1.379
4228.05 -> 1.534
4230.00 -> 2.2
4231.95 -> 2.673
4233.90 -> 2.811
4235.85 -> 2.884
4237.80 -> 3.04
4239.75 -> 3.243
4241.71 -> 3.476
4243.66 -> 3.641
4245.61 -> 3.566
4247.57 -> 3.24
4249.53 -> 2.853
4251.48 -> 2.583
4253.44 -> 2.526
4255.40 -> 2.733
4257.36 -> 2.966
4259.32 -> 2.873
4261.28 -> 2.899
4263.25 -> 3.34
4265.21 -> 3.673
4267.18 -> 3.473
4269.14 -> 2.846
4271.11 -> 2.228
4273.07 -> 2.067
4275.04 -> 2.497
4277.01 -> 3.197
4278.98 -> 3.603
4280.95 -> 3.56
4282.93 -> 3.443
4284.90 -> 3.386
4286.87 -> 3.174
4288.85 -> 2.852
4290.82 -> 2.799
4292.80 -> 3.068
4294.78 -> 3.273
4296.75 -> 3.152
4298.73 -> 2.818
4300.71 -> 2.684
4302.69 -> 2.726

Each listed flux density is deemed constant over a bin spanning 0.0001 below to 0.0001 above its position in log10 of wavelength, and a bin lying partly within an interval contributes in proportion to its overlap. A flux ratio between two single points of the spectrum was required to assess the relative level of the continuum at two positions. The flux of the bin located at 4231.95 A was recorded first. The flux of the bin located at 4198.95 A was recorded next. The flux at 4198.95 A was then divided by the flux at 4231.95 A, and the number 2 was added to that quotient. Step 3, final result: 2.96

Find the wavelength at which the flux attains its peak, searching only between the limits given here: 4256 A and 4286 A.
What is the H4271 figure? 4265.21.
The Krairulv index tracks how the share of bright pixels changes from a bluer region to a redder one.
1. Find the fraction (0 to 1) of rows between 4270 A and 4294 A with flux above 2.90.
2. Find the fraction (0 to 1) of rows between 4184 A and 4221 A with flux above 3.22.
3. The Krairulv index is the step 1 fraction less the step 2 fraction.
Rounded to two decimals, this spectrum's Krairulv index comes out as -0.05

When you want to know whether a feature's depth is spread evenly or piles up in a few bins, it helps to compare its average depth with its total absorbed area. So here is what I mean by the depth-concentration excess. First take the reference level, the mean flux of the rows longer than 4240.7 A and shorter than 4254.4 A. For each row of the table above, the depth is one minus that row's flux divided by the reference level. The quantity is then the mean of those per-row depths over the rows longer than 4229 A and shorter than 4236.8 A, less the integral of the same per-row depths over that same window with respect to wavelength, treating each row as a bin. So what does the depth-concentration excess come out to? -1.1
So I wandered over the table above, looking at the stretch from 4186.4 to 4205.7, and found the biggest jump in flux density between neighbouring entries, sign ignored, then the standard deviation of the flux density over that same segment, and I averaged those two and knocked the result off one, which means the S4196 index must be 0.61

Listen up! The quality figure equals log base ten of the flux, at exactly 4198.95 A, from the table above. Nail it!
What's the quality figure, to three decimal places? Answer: 0.411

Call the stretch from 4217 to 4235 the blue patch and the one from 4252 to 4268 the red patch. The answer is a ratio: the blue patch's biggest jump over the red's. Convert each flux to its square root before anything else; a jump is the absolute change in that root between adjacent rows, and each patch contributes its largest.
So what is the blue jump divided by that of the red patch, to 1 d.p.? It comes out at 2.2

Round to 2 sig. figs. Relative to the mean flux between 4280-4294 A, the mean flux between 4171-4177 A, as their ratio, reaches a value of 0.97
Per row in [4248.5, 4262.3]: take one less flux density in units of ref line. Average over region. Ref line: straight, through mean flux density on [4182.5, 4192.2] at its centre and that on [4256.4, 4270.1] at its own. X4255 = 0.12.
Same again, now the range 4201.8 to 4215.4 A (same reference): -0.11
